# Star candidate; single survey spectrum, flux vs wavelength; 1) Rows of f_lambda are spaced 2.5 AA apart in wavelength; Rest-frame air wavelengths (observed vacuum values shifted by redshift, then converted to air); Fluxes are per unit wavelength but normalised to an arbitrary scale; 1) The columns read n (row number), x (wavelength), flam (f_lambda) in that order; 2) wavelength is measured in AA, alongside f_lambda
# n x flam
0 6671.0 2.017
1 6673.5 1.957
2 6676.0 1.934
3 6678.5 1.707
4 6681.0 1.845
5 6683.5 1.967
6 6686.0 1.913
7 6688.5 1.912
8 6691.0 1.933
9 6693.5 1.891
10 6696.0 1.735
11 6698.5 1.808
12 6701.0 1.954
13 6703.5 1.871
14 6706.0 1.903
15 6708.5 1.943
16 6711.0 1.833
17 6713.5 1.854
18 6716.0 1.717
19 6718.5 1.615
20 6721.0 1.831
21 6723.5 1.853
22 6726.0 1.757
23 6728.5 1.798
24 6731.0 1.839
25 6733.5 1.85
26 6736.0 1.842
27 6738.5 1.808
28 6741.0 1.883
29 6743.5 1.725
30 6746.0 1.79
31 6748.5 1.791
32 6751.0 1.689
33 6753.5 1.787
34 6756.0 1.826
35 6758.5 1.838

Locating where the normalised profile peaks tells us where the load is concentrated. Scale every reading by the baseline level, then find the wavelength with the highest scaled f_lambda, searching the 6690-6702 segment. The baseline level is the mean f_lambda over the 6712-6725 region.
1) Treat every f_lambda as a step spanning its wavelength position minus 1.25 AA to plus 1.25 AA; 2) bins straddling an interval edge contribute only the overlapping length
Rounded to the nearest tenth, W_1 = 6701.0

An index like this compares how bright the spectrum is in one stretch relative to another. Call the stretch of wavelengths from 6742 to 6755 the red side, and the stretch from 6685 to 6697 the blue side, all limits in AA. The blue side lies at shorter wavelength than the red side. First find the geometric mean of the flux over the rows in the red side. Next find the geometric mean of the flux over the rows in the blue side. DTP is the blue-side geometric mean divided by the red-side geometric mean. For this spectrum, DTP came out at 1.07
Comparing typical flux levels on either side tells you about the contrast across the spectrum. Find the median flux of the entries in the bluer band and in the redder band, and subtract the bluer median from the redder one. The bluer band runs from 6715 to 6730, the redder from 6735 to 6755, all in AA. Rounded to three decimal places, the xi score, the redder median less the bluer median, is 0.013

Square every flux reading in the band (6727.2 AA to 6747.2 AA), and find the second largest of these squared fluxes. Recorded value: 3.42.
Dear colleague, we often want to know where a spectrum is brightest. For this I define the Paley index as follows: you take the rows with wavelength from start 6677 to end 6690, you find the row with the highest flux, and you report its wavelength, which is 6683.5 AA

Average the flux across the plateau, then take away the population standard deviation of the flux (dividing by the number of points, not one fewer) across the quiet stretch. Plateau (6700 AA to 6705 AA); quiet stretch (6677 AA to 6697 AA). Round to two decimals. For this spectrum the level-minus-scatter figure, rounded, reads 1.82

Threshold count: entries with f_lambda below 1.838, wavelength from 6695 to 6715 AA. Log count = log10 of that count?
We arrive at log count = 0.48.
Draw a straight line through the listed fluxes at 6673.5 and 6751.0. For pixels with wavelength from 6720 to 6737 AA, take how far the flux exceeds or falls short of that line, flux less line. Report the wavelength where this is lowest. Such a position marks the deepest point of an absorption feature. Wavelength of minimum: 6726.0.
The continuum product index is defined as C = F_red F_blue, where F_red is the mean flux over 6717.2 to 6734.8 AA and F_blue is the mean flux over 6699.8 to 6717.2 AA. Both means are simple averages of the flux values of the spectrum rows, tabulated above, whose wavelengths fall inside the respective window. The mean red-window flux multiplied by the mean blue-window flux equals 3.35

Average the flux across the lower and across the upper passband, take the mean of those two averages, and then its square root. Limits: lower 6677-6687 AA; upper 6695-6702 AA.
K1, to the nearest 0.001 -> 1.358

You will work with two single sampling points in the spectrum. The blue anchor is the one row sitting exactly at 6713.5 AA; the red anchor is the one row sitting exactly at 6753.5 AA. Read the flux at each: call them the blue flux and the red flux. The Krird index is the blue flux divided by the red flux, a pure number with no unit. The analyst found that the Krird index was 1.04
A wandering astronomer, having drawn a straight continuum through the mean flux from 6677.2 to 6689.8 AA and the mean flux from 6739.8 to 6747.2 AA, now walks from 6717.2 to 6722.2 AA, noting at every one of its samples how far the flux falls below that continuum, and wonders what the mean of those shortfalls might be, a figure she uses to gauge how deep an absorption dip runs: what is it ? 0.10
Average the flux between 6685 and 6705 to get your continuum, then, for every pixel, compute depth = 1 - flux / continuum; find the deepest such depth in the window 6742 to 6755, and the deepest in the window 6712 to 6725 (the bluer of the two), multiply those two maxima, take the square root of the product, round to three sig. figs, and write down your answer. 0.118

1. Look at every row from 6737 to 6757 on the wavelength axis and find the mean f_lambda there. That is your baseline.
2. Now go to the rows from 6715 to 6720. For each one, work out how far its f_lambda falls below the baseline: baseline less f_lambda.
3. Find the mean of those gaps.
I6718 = 0.12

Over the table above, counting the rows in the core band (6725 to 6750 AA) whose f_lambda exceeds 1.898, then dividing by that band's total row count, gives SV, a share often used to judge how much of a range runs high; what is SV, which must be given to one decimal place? 0.0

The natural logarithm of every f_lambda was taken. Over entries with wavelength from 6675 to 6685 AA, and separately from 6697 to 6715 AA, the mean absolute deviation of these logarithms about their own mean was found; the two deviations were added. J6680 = 0.0711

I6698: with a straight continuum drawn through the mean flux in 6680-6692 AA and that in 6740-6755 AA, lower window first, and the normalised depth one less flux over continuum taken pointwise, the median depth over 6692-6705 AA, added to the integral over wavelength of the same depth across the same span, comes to 0.23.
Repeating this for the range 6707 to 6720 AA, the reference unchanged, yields 0.42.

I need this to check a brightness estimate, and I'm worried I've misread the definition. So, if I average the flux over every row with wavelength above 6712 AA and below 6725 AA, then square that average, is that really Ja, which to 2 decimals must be 3.15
